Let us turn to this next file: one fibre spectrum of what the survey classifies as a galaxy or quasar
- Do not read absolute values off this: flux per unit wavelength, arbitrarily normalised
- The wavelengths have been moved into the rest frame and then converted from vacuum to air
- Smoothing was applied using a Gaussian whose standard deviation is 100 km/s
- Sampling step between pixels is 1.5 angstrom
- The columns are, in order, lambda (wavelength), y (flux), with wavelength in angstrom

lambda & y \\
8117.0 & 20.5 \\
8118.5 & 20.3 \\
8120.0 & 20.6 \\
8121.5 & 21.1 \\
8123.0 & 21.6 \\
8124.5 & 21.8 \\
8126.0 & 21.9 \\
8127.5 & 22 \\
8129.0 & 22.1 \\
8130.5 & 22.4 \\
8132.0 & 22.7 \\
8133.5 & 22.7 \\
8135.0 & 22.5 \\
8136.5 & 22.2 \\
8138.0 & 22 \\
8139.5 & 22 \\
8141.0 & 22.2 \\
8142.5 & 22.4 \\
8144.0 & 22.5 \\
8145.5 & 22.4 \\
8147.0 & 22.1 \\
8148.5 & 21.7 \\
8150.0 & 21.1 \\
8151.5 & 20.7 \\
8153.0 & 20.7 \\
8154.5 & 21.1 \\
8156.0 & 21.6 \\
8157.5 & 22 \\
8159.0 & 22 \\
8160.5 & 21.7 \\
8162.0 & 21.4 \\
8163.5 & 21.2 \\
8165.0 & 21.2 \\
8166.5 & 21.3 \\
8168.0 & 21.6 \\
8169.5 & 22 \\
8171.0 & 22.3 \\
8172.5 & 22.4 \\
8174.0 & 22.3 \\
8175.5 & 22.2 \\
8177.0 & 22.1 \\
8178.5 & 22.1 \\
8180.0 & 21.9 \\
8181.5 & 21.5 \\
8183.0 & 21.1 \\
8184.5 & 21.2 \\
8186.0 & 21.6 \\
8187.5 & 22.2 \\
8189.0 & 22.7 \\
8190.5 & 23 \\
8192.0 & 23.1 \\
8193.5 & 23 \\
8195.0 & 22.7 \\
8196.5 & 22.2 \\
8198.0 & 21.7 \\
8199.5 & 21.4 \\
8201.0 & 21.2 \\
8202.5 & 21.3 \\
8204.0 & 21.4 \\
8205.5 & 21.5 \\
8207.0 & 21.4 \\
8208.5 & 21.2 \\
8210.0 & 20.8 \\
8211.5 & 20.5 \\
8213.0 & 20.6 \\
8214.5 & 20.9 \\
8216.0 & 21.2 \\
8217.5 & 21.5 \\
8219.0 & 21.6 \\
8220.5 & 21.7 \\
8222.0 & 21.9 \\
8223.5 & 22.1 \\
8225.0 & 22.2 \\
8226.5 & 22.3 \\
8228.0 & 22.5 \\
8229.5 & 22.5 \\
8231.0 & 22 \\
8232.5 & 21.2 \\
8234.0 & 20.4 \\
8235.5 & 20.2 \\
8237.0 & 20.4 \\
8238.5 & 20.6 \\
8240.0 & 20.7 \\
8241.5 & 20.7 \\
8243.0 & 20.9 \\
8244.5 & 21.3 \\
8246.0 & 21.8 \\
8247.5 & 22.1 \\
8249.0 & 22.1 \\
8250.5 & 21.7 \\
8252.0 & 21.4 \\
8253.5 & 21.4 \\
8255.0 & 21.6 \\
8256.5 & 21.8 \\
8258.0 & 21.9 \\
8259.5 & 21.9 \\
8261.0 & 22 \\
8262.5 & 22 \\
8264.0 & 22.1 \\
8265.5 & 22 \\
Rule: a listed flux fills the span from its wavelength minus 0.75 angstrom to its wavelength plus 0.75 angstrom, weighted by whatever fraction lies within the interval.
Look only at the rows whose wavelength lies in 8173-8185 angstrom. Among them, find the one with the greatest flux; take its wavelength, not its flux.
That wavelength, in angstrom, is 8174.0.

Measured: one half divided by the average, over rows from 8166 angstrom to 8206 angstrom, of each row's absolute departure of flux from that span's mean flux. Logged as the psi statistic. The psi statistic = 1.0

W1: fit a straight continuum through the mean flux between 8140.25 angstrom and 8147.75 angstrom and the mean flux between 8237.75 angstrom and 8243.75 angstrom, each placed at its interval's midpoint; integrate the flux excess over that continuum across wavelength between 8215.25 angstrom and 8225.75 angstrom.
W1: 7.2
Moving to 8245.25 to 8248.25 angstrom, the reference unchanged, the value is 4.0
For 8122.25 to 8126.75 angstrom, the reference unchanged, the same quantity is -3.9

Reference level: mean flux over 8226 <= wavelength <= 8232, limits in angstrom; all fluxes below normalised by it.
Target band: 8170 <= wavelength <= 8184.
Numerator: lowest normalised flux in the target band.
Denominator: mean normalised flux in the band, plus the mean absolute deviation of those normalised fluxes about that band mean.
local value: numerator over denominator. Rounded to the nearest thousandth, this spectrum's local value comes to 0.946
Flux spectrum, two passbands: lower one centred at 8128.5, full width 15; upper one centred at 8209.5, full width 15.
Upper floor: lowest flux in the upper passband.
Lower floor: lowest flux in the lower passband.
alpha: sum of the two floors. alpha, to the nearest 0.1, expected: 41.6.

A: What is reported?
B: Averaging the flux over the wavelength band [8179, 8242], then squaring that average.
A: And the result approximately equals 465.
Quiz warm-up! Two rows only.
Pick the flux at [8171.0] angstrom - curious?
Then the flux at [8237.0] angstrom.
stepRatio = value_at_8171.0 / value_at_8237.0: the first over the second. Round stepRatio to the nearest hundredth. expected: 1.09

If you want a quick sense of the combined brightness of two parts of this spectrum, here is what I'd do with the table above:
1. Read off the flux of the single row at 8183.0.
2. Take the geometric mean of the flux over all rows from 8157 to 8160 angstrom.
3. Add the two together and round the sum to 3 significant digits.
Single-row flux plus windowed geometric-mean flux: 43.1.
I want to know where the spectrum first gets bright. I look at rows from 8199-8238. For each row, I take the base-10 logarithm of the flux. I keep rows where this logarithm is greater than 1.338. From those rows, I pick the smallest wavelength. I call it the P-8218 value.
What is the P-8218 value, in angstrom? 8222.0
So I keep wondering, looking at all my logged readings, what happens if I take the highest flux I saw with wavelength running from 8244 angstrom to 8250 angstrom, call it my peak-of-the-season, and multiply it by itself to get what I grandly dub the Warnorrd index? 488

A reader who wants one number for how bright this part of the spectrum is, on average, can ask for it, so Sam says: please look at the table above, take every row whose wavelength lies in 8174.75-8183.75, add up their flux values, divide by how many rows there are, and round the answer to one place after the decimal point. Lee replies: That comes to 21.8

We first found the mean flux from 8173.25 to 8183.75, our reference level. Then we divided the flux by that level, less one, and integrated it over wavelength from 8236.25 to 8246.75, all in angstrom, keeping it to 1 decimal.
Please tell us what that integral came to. -0.5 angstrom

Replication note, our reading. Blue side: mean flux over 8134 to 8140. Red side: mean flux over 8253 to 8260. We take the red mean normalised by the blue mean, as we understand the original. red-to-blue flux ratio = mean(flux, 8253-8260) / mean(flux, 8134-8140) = 0.98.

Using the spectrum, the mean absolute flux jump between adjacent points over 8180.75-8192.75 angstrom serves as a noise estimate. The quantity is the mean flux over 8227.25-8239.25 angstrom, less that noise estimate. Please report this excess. 20.9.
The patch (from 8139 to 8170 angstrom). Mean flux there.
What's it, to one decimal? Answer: 21.7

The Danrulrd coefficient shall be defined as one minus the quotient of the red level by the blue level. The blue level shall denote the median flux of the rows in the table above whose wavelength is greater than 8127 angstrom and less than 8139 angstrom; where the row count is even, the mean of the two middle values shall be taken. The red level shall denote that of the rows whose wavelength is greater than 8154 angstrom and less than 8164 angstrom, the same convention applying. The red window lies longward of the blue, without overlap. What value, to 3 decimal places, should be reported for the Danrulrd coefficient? 0.031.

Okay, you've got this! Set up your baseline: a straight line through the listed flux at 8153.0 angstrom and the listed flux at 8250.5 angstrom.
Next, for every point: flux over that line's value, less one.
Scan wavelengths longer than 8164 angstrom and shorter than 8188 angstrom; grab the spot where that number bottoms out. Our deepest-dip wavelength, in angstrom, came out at 8183.0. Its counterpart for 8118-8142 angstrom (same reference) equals 8118.5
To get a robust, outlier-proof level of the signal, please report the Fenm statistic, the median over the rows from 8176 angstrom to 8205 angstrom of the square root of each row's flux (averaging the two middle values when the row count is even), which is 4.68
